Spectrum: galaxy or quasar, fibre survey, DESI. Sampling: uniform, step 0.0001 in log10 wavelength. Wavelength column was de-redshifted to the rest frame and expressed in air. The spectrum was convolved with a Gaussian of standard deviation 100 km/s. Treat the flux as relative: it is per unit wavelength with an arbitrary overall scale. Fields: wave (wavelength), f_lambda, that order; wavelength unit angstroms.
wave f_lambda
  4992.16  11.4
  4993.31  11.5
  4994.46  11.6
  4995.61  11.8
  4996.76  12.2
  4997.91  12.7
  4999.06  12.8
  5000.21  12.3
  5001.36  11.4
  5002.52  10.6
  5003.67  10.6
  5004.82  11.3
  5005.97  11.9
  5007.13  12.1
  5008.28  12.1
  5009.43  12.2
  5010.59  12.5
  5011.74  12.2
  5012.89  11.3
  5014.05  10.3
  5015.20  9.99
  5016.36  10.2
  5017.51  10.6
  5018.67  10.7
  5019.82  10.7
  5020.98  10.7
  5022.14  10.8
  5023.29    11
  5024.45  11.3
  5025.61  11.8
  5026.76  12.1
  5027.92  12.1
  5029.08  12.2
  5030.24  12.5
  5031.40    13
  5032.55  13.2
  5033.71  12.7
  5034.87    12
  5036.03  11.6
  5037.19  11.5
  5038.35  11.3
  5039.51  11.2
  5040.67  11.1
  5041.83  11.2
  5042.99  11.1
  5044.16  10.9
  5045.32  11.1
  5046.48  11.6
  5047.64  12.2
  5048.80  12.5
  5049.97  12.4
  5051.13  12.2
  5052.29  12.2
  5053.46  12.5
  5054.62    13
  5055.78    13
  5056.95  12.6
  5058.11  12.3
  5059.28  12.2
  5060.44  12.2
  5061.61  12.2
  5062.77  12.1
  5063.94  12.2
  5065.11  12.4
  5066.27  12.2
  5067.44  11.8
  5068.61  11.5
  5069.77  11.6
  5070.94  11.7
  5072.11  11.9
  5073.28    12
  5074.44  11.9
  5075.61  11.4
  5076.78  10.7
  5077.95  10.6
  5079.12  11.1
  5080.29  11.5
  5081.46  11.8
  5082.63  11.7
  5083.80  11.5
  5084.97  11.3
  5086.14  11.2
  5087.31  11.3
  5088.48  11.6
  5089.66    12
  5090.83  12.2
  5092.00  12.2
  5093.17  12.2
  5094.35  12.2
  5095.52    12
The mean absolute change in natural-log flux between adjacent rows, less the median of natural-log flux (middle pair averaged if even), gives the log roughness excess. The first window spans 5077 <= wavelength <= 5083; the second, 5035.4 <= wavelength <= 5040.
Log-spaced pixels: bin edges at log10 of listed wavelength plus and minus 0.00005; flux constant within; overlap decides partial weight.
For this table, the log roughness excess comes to -2.40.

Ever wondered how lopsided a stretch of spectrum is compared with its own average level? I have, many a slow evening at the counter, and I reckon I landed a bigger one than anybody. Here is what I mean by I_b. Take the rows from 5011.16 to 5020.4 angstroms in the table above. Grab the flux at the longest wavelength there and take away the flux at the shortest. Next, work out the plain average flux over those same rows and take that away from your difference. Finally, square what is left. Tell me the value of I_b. 150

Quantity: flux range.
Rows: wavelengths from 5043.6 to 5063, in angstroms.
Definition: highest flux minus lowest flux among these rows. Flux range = 2.1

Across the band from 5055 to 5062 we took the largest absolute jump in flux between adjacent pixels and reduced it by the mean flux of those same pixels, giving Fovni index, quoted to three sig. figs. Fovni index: -12.0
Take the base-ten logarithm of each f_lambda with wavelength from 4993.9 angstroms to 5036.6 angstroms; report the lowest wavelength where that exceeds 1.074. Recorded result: 4996.76 angstroms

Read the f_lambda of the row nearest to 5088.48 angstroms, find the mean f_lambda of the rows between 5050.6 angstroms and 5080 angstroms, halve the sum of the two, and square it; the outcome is 139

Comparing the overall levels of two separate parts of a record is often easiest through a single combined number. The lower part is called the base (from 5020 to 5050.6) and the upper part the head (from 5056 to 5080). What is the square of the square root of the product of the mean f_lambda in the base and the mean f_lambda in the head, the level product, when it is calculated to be 139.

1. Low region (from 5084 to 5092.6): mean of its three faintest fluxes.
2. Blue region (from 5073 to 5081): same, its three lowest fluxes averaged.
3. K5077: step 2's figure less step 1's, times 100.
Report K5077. -47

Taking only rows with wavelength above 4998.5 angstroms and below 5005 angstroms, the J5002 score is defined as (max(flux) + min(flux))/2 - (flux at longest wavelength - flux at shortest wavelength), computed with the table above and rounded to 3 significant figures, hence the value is 13.2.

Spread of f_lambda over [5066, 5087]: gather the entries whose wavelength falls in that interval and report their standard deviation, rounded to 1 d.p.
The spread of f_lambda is 0.4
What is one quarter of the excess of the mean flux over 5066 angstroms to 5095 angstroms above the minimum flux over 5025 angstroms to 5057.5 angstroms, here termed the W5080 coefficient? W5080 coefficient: 0.2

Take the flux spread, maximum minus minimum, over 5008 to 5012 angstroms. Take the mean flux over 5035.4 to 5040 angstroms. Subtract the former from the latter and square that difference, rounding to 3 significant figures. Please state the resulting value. 121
